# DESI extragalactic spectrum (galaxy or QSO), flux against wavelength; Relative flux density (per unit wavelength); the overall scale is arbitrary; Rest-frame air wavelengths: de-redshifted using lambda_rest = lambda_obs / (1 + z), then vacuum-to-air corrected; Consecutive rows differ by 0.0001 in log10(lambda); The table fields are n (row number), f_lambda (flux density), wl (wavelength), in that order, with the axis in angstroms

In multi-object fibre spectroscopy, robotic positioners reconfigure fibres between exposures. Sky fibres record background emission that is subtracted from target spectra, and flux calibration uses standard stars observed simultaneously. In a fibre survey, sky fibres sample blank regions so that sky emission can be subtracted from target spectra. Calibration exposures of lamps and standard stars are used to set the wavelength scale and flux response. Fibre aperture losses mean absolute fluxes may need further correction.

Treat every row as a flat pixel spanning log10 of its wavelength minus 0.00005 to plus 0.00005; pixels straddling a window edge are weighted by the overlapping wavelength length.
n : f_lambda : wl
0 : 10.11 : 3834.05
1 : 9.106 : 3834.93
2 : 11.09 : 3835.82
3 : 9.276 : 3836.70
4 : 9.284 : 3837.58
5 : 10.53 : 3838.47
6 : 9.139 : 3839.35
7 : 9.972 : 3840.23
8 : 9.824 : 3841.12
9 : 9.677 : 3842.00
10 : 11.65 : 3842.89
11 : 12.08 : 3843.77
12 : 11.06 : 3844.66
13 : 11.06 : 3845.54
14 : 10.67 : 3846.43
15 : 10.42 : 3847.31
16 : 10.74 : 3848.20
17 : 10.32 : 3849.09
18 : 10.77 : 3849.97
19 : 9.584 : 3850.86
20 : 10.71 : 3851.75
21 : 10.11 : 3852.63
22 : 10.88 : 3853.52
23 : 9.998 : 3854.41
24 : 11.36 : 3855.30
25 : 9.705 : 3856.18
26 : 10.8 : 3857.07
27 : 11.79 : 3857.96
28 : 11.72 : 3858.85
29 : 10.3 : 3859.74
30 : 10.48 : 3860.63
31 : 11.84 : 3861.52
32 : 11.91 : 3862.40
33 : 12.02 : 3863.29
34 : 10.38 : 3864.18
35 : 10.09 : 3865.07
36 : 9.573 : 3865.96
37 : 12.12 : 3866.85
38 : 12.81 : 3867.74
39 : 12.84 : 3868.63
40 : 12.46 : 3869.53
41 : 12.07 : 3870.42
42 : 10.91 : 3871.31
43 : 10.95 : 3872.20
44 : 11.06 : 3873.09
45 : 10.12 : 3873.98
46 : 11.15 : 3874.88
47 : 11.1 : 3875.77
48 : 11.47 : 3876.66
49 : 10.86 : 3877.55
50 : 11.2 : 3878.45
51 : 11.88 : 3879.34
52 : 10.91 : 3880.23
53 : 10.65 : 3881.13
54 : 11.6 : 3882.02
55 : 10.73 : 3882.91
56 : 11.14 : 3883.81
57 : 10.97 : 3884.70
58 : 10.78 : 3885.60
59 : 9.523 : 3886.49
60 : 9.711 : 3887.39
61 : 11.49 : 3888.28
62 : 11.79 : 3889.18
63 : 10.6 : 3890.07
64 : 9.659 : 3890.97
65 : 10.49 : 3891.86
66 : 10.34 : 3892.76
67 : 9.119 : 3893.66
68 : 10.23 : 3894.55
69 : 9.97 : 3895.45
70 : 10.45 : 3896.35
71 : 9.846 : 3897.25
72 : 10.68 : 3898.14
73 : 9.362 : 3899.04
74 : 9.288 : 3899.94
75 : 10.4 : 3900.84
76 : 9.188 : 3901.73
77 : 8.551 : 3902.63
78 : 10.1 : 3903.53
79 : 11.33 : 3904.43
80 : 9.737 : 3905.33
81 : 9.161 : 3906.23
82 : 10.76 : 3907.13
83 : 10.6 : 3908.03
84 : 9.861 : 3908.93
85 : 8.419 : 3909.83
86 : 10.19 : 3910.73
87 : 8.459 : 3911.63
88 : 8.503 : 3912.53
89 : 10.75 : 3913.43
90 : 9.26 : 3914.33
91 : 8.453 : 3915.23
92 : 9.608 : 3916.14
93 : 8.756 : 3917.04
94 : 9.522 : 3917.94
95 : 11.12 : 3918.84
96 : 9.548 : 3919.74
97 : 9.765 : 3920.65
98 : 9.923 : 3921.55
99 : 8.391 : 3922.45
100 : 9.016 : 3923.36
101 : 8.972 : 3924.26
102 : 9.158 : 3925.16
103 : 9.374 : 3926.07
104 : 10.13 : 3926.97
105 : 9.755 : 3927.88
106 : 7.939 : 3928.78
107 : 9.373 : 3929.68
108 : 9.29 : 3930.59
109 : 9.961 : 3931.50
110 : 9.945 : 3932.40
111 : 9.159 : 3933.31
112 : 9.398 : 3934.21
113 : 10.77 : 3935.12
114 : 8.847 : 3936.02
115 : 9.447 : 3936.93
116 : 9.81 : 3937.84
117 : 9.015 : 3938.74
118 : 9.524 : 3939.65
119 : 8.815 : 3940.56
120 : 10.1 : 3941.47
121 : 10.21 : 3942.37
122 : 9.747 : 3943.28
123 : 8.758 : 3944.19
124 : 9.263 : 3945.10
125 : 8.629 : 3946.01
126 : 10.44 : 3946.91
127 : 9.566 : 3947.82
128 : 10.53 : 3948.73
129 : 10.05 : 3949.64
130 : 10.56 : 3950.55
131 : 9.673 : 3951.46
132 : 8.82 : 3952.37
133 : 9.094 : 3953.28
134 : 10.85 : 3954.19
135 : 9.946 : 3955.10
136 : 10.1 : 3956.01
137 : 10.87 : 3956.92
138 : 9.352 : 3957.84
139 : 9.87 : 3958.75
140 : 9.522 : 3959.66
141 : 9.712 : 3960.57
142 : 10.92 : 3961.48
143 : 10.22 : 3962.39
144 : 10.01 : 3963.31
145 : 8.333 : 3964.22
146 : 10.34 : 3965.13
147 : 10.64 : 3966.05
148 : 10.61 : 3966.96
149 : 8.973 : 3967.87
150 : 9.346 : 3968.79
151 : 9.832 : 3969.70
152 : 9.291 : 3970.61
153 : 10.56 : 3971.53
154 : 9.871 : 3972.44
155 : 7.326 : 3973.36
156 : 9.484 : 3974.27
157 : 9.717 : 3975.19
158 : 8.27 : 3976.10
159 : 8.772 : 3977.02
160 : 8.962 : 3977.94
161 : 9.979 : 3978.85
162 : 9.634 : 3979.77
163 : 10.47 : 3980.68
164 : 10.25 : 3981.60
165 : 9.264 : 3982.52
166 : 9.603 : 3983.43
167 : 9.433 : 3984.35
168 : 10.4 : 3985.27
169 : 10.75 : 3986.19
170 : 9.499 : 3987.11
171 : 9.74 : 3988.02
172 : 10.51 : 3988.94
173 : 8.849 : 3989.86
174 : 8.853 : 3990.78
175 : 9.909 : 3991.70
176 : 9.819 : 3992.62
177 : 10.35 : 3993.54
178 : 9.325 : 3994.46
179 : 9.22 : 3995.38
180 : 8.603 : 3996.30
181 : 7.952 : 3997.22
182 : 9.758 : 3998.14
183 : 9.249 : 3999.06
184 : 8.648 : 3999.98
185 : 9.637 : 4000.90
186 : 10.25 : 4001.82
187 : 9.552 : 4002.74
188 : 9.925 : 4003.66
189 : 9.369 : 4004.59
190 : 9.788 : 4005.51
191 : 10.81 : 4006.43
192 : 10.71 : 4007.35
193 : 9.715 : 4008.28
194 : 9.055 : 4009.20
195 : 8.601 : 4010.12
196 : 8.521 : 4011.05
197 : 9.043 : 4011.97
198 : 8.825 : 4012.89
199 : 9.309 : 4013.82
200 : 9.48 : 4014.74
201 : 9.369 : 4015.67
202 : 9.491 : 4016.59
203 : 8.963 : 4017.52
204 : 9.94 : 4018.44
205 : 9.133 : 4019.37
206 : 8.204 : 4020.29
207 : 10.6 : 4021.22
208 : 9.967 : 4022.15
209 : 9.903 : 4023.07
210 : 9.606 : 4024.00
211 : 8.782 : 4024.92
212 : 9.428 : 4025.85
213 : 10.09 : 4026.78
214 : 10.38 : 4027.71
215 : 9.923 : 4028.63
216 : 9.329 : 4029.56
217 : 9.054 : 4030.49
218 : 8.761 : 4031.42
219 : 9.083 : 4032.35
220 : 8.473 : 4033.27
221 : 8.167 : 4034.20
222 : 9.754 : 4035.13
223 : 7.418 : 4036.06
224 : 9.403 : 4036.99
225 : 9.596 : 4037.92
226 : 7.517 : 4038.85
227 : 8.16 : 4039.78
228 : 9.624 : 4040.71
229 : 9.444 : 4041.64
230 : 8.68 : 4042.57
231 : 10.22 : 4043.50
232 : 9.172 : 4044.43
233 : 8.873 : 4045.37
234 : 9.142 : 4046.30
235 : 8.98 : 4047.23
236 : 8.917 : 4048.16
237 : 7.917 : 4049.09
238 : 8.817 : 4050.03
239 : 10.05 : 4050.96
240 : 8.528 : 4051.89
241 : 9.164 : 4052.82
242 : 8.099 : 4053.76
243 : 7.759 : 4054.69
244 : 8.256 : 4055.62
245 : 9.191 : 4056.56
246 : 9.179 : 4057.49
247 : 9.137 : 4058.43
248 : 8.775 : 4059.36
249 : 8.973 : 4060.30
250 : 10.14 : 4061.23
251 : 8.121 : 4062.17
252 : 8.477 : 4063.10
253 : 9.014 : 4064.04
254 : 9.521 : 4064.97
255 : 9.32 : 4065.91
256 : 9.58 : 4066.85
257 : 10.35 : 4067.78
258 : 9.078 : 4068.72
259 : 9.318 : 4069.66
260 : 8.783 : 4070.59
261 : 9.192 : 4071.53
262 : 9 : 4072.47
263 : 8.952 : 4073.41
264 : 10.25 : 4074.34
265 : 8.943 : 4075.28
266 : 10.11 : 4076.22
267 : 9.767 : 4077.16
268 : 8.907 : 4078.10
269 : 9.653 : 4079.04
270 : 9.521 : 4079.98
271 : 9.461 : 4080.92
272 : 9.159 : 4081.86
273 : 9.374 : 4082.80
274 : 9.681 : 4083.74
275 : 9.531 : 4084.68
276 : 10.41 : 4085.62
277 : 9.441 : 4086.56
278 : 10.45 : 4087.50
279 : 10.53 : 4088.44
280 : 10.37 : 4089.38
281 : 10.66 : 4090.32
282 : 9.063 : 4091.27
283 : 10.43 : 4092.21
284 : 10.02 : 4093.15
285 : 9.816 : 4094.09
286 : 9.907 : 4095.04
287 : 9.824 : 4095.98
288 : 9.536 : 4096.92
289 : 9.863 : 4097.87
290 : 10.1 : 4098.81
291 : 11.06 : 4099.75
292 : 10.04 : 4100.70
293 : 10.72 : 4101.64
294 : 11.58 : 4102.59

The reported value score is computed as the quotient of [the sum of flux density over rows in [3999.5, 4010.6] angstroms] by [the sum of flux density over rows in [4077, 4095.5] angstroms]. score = 0.6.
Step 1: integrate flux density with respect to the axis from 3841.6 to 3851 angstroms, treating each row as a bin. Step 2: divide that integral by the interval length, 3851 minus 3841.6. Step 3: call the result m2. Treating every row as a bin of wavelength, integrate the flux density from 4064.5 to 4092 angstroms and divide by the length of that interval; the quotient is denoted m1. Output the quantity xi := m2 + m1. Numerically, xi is 20.4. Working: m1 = 9.6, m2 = 10.8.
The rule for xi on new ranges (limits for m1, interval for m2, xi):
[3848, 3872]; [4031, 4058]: 19.9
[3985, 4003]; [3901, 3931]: 19.0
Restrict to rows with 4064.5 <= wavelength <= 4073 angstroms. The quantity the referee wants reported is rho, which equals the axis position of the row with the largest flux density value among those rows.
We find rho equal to 4067.78 angstroms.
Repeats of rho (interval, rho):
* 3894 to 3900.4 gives 3898.14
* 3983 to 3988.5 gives 3986.19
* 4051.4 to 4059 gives 4056.56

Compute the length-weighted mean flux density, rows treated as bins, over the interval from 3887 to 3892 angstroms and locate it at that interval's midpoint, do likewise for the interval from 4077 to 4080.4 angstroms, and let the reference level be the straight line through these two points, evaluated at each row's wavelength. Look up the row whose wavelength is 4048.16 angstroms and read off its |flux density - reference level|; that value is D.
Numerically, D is 0.7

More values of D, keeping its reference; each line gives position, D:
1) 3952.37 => 1.4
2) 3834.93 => 1.9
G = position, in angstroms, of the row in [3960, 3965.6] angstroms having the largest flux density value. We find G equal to 3961.48 angstroms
